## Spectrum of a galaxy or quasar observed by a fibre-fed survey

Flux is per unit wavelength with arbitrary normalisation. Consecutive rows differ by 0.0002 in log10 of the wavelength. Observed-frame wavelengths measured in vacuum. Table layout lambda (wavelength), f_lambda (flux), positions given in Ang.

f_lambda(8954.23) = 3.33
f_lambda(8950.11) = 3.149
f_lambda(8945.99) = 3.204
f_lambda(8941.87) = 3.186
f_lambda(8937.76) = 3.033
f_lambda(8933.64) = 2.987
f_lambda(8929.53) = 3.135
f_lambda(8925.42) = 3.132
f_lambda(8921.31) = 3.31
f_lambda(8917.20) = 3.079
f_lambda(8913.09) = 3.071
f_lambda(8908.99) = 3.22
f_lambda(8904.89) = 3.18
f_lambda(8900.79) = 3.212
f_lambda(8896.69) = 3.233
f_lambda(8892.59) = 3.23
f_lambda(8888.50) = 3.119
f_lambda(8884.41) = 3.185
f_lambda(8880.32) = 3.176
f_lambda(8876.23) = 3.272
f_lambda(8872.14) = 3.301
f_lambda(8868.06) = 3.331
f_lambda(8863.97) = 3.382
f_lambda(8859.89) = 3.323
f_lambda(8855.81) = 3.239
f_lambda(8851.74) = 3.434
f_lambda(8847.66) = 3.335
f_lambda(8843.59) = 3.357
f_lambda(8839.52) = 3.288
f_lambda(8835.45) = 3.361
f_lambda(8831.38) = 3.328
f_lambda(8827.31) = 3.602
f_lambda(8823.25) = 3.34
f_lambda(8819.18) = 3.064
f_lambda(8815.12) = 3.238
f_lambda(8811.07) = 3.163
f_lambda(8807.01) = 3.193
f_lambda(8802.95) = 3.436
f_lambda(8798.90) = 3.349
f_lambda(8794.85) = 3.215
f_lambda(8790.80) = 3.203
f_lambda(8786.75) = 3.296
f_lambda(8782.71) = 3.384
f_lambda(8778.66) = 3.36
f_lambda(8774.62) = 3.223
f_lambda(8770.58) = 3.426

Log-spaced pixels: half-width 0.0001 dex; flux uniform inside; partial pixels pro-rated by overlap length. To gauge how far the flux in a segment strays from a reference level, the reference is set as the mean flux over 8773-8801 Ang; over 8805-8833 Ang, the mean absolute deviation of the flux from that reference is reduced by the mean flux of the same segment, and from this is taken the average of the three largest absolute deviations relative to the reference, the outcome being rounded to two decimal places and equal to -3.37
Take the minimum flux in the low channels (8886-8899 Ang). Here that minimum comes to 3.119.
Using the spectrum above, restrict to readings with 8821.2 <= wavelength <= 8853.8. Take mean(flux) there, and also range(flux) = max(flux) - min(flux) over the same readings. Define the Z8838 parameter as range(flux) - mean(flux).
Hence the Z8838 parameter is -3.07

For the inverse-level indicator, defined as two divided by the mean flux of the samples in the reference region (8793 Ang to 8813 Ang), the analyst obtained 0.611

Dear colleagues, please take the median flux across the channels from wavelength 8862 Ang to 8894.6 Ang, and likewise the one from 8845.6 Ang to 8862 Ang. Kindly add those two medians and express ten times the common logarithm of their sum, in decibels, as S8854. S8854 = 8.18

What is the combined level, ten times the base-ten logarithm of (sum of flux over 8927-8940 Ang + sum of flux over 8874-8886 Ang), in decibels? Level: 12.7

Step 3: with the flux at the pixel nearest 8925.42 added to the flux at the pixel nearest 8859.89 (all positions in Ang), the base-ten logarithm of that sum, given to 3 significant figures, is 0.810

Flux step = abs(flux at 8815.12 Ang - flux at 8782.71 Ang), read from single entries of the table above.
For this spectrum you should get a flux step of 0.15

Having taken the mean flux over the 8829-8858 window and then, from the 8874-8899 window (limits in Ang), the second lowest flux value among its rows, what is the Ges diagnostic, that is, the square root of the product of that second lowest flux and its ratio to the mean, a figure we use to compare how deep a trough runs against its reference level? 1.74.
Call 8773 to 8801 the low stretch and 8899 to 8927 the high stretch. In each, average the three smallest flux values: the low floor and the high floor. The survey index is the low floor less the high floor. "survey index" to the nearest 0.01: 0.12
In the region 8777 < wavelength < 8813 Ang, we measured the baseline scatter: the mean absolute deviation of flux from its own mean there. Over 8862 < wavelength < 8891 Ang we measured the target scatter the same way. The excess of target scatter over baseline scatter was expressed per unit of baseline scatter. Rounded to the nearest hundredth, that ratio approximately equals -0.07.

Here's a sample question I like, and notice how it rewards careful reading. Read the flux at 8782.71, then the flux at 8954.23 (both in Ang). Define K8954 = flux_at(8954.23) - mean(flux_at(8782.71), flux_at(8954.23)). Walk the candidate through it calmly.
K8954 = -0.027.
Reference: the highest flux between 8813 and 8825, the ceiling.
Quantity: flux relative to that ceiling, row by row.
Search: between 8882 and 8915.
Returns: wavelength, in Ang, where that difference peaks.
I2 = 8896.69 Ang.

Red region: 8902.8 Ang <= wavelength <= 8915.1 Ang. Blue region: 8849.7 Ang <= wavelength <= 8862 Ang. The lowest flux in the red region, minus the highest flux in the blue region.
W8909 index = -0.36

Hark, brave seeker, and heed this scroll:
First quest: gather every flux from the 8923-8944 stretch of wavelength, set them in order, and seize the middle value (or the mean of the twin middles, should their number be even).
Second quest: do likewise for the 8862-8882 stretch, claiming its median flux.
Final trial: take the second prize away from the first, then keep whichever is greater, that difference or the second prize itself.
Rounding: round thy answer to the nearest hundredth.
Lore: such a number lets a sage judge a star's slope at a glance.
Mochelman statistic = 3.30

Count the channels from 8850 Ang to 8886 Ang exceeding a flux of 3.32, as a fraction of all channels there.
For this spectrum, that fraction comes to 0.44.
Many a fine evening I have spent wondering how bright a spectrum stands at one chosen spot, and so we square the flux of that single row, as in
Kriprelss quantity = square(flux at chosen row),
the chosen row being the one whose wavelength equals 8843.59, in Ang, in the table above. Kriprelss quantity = 11.3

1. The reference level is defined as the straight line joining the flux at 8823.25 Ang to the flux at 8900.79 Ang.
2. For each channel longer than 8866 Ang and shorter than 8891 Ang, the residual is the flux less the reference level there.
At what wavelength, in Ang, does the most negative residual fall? 8888.50 Ang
